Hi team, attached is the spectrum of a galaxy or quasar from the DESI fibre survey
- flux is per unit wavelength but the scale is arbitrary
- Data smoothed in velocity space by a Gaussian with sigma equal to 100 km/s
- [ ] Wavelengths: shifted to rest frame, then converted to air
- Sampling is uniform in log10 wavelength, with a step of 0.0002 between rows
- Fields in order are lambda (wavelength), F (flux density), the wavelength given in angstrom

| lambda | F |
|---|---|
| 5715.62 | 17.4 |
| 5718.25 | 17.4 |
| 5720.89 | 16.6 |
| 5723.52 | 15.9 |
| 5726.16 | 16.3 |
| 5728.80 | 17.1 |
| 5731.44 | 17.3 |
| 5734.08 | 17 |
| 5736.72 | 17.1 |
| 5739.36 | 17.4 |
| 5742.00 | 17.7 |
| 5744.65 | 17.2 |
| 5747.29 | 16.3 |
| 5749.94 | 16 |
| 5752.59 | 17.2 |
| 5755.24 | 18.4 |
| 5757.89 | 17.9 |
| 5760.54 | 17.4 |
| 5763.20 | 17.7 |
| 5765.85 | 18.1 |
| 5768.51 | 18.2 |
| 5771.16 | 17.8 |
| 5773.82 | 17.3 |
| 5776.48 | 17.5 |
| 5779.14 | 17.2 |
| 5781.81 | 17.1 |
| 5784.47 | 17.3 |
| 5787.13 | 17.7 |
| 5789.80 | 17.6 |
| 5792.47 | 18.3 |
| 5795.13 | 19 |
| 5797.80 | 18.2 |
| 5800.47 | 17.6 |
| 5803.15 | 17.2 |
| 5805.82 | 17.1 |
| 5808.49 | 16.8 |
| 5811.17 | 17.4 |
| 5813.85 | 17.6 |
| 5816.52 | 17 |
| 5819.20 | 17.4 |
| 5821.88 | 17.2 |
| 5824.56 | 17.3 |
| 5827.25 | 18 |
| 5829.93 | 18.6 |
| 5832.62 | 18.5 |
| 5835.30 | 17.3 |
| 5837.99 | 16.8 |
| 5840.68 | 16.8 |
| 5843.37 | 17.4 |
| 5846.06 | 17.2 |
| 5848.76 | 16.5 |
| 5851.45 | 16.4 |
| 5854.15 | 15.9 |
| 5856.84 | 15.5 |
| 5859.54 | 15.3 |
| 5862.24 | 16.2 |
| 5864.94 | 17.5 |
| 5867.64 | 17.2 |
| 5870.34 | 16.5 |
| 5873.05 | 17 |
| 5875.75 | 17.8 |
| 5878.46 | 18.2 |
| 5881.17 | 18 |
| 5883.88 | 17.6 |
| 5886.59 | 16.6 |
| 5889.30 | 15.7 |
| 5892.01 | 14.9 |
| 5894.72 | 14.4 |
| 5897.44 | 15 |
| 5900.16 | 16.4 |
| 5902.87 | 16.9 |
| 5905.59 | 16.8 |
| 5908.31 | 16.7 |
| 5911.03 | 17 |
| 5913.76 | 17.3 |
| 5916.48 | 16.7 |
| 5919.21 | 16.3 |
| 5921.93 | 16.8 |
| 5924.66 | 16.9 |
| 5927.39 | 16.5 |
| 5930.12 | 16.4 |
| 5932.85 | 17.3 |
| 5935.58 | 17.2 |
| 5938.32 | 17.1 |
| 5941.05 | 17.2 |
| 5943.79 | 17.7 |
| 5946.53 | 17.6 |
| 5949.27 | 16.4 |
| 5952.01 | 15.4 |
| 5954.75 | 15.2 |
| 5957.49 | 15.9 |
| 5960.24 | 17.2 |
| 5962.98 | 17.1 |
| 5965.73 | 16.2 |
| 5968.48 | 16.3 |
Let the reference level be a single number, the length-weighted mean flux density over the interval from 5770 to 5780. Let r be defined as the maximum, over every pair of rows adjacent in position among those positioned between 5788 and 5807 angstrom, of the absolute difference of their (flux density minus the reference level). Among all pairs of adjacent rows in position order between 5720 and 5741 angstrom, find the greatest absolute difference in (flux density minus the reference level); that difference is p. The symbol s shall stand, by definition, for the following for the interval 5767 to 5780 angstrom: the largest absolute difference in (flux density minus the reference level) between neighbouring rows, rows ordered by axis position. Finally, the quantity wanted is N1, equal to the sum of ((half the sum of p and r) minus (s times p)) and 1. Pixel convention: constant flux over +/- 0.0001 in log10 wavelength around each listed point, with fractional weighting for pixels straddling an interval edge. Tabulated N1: 1.40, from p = 0.80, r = 0.80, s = 0.50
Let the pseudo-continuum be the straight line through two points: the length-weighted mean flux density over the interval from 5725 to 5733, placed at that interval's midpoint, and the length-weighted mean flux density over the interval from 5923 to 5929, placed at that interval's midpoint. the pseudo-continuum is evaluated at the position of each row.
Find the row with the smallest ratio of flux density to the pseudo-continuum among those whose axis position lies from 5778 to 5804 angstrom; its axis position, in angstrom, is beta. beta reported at 5781.81 angstrom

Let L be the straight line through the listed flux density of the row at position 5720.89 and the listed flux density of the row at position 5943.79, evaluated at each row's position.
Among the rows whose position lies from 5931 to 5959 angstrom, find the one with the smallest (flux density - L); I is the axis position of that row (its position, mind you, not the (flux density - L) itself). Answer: 5954.75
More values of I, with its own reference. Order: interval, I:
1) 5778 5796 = 5781.81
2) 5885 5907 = 5894.72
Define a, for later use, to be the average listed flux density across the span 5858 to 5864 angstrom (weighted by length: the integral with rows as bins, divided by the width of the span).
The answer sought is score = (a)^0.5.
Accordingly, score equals 3.98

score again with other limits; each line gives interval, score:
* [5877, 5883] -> 4.25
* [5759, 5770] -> 4.23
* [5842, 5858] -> 4.06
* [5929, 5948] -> 4.15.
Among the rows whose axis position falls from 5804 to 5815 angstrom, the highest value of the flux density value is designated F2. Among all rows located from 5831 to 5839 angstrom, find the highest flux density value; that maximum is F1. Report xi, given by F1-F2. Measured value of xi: 0.90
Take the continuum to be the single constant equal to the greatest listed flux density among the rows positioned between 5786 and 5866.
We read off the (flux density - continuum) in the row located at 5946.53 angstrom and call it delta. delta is -1.4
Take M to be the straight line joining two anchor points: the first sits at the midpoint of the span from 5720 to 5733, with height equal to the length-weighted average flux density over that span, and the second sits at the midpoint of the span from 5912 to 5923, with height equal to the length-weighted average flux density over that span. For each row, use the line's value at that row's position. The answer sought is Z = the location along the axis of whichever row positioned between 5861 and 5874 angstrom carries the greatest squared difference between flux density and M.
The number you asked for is 5864.94 angstrom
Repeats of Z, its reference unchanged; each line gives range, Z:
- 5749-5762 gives 5755.24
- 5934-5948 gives 5943.79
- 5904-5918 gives 5913.76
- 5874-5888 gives 5878.46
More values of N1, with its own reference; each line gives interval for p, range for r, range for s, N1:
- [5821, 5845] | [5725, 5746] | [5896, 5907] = 0.32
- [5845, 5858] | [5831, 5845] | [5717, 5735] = 1.39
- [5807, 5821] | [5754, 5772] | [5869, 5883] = 1.07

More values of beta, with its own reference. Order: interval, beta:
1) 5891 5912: 5894.72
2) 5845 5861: 5859.54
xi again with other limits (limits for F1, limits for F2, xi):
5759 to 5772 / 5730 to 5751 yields 0.50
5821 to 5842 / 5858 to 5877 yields 0.80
